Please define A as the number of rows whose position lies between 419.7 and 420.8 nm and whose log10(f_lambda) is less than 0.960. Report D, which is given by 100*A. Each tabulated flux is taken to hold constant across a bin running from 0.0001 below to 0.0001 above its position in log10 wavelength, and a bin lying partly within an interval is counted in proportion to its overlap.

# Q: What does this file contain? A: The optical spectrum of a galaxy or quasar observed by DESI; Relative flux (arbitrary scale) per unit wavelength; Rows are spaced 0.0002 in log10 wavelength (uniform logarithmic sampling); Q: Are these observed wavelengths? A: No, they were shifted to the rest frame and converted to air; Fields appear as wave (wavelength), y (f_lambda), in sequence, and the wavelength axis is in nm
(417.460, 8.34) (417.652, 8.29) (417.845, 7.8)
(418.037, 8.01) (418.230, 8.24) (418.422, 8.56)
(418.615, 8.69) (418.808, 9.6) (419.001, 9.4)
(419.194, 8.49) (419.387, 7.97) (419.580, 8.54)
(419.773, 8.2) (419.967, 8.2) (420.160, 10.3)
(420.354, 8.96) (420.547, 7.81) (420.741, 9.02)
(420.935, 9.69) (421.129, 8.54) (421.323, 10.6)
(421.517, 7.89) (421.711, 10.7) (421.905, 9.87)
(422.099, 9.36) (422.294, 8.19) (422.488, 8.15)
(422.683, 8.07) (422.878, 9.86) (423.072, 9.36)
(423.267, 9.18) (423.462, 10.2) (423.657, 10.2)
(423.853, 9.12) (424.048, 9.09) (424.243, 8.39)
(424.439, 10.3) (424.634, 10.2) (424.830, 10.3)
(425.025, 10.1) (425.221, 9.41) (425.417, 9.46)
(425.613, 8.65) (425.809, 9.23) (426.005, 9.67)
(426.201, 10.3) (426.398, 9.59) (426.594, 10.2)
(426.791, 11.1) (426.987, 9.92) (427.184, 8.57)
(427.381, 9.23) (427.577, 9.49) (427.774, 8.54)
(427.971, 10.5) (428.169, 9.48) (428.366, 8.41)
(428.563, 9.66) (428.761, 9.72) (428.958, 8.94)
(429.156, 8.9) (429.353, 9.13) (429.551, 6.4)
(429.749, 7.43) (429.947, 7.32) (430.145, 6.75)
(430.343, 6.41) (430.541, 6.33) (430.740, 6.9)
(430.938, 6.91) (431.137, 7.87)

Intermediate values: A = 5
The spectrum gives 500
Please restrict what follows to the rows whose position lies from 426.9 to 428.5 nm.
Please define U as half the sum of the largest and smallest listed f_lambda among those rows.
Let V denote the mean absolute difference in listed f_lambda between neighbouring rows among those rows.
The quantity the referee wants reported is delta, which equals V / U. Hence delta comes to 0.11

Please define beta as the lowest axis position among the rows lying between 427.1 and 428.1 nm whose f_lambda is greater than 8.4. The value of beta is 427.184 nm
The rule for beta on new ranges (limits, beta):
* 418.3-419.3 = 418.422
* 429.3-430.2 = 429.353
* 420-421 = 420.160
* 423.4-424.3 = 423.462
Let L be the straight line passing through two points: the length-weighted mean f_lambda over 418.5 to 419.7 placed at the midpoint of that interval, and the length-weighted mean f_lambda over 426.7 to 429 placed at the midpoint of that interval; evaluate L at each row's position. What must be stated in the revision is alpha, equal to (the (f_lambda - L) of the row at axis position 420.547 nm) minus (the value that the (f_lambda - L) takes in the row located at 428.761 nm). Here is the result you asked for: -1.2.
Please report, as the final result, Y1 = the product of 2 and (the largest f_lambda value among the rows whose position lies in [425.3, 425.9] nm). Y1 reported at 18.9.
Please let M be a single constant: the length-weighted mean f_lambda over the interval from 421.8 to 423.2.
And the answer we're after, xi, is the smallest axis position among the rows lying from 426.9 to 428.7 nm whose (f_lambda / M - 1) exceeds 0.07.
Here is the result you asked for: 426.987 nm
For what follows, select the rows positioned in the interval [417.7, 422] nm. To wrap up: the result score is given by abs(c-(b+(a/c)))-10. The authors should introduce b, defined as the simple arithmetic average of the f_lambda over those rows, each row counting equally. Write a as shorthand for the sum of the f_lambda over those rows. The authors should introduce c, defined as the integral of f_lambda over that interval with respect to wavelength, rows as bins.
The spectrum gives 14.1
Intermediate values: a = 195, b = 8.9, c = 38.1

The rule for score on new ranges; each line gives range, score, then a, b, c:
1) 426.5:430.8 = 13.3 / 189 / 8.6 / 37.0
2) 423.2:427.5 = 16.8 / 212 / 9.7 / 41.5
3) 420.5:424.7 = 14.5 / 204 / 9.3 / 38.9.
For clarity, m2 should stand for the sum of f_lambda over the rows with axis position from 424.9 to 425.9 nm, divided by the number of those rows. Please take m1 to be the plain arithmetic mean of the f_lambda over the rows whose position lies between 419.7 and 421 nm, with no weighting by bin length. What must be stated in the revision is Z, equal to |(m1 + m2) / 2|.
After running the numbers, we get 9.1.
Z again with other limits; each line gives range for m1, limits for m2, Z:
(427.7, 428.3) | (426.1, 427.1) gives 9.9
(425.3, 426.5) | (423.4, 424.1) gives 9.6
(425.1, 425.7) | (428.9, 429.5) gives 9.1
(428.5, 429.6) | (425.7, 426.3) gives 9.3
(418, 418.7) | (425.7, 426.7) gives 9.1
